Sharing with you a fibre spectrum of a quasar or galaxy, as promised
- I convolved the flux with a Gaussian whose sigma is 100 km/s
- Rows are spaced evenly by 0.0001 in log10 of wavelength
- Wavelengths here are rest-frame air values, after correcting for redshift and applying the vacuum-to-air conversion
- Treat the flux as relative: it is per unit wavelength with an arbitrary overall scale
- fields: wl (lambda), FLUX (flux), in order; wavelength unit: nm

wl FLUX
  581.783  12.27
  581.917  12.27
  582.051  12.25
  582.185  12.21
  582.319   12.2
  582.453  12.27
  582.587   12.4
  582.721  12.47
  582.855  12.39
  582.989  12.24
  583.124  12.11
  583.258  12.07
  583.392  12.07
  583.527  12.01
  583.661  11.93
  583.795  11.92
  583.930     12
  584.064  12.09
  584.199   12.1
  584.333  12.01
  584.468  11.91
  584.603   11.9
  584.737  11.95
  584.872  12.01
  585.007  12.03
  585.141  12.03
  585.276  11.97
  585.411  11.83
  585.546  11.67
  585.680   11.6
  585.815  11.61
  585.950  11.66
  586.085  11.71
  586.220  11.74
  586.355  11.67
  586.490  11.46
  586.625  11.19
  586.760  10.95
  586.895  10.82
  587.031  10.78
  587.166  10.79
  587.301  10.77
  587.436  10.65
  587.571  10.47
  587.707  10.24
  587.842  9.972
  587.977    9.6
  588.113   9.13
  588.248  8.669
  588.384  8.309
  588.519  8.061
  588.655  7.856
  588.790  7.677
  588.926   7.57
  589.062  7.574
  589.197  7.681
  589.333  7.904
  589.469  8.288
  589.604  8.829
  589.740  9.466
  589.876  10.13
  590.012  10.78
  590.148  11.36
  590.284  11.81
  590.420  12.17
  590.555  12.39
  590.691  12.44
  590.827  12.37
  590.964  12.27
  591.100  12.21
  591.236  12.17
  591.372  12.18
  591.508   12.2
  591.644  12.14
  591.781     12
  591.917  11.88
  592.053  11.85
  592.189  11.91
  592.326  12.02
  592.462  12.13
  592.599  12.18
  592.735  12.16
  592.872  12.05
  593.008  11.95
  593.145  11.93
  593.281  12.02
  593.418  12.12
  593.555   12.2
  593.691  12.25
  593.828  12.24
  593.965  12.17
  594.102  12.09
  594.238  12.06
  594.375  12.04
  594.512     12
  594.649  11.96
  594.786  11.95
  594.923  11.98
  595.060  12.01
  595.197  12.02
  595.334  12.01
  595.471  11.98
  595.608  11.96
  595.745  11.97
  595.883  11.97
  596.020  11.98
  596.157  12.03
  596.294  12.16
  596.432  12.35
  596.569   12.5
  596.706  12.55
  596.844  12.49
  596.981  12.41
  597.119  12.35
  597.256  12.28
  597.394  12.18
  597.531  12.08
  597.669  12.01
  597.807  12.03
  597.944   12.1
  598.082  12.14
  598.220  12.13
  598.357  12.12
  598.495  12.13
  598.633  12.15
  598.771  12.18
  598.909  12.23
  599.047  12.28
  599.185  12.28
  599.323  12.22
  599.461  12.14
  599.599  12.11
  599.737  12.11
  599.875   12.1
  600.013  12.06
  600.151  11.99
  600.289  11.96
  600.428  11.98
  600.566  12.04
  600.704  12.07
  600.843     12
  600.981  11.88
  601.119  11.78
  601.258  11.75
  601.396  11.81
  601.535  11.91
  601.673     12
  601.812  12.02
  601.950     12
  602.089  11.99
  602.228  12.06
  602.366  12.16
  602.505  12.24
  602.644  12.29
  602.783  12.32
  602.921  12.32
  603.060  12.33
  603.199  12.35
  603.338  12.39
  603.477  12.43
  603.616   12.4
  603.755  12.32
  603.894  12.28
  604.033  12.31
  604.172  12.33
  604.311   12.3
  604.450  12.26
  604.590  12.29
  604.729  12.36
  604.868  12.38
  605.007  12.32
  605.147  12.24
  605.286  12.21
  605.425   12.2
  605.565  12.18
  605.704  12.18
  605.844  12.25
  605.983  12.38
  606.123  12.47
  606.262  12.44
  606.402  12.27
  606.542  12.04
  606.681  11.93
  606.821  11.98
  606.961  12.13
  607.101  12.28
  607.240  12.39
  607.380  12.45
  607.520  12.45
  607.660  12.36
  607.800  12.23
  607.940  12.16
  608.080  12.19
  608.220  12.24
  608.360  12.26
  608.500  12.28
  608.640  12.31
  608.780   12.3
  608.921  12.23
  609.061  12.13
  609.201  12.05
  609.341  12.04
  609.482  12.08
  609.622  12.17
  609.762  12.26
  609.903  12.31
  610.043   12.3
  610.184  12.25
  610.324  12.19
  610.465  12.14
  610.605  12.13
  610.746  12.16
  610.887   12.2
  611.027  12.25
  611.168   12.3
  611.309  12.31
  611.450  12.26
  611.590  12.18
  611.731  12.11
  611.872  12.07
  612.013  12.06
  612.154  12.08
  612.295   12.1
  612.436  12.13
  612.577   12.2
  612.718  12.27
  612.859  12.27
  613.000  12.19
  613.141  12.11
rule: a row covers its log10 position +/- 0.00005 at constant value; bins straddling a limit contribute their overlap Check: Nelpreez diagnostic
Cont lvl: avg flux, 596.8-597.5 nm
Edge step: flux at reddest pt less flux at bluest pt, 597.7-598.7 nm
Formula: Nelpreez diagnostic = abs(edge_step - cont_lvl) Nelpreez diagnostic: 12.2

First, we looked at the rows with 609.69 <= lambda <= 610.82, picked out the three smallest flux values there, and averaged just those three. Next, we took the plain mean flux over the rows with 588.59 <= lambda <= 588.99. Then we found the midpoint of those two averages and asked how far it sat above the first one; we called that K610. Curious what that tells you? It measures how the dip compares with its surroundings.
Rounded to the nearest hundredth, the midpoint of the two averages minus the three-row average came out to -2.22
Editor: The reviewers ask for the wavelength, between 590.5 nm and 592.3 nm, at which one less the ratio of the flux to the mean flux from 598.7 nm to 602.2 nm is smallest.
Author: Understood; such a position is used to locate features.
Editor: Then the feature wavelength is 590.691 nm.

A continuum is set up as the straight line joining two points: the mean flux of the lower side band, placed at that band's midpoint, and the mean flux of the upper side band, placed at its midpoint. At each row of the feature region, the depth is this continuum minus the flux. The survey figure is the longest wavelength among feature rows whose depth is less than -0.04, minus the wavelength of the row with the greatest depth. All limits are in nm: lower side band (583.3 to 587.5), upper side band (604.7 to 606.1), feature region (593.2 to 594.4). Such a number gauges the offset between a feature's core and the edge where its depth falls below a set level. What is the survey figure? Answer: 0.00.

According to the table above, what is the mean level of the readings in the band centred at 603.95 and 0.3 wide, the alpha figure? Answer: 12.3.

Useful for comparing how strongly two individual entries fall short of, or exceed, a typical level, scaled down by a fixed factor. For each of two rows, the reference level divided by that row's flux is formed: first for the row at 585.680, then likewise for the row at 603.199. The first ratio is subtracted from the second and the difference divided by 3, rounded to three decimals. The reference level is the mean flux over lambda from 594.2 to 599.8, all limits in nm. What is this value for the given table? -0.021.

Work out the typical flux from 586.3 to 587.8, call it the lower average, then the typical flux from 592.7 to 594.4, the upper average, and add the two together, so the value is 23.0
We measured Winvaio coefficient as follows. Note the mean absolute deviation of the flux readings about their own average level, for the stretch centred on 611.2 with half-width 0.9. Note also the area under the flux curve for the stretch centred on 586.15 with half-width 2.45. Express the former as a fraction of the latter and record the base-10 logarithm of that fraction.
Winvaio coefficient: -2.92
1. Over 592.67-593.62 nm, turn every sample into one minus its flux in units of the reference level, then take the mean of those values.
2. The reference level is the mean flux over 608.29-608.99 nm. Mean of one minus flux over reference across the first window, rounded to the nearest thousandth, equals 0.017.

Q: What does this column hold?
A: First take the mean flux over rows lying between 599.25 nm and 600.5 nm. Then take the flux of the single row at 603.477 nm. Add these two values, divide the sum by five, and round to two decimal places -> 4.90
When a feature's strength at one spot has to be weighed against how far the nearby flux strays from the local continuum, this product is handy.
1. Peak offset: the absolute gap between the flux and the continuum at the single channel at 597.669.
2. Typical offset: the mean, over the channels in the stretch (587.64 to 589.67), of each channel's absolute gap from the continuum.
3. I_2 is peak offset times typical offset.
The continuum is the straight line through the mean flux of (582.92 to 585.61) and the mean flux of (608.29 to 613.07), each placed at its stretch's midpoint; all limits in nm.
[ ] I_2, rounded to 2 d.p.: 0.30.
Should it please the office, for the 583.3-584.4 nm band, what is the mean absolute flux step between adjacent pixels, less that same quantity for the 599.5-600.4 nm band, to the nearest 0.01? 0.03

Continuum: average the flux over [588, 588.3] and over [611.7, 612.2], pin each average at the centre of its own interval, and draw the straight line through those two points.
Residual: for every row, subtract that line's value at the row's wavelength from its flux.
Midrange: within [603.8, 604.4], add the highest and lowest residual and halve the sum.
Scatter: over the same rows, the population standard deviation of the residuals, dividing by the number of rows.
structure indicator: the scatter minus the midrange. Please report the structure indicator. -1.2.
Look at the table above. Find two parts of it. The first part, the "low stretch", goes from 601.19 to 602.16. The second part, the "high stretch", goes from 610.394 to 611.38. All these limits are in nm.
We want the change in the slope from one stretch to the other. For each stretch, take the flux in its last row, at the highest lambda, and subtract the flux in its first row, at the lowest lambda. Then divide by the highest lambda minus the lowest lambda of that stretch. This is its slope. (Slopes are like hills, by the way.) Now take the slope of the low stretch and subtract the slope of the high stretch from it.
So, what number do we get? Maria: 0.1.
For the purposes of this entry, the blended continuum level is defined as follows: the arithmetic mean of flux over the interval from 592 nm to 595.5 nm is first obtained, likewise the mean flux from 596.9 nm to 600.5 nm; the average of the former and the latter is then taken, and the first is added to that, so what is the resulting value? 24.1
